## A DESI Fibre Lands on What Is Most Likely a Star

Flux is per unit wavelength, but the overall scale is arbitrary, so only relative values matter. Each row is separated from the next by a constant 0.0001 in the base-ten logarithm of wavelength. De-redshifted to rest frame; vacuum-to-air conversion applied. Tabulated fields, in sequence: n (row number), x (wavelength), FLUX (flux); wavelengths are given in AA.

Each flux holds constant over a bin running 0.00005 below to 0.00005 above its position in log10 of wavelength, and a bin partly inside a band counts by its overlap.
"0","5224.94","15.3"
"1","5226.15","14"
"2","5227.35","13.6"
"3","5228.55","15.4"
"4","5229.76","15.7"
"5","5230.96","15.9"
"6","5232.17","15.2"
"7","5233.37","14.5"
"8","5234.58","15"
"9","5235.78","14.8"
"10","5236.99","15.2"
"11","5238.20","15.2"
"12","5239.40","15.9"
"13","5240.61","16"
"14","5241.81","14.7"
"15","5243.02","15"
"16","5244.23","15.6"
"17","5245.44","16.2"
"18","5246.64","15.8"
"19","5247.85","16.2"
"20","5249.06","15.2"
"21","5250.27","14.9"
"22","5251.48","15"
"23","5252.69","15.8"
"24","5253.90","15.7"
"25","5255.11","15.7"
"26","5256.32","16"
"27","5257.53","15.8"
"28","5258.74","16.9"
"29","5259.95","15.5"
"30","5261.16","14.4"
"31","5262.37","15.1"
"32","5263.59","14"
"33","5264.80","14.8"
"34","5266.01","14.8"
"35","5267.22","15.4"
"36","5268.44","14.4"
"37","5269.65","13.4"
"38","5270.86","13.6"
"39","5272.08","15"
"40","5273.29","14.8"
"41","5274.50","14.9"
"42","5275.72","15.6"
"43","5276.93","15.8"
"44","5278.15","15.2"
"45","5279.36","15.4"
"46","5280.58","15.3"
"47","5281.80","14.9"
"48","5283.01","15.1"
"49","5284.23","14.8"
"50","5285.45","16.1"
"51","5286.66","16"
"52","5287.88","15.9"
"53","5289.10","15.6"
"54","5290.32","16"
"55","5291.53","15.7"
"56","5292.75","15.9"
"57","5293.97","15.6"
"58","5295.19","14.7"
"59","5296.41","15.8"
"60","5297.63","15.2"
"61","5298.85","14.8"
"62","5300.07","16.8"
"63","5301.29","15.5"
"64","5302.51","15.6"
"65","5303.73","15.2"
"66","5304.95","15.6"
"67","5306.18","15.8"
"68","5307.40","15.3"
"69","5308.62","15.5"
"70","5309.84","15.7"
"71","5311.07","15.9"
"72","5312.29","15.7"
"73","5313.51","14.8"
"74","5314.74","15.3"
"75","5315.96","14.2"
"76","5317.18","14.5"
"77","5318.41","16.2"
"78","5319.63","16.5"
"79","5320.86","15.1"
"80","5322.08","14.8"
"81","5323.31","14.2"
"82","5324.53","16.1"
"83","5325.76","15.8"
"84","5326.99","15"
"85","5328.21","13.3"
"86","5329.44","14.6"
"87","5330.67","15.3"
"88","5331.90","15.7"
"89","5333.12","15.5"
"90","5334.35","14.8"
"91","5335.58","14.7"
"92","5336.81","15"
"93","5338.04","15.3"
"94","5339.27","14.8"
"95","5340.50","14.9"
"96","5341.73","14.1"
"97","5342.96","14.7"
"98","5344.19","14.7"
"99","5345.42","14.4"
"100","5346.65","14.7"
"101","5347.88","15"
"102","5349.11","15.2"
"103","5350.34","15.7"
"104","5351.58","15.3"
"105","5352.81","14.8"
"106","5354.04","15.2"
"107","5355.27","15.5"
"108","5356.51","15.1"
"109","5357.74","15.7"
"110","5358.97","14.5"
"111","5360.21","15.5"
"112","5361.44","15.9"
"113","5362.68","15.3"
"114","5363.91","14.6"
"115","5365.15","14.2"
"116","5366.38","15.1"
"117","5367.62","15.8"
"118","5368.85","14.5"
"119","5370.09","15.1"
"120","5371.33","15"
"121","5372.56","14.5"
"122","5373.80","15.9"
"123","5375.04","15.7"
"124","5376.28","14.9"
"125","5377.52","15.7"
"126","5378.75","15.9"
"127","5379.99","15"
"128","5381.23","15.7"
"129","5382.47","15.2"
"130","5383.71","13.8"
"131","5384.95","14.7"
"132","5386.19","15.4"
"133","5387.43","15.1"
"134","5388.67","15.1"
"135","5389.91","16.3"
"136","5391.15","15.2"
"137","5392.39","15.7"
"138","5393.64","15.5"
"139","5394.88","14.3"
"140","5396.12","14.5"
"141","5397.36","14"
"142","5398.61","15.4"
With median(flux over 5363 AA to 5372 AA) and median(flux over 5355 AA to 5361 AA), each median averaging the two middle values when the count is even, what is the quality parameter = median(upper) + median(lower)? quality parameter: 30.5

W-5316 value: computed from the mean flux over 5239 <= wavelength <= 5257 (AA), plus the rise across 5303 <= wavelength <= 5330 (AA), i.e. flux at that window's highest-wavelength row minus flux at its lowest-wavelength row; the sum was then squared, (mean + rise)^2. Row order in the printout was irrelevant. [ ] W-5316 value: 224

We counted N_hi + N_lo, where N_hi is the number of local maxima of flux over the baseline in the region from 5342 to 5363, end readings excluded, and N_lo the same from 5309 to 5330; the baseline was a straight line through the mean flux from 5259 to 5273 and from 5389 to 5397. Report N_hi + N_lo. 8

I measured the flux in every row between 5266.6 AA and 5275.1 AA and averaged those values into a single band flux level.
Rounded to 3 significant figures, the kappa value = 14.5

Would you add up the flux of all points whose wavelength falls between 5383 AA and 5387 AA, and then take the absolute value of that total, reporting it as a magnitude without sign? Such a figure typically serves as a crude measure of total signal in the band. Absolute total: 43.9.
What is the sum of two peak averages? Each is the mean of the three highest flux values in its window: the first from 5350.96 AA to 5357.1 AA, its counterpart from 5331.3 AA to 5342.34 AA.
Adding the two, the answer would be 30.8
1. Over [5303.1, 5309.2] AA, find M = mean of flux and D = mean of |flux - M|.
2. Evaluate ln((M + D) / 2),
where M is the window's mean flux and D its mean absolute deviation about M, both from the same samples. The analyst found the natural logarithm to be 2.06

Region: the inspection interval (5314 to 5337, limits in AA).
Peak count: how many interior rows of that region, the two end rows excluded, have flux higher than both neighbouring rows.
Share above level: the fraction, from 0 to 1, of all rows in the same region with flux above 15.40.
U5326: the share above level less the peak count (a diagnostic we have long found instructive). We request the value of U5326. -2.7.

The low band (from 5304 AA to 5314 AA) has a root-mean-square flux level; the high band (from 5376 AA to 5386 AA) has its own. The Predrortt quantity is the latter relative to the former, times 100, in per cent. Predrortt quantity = 97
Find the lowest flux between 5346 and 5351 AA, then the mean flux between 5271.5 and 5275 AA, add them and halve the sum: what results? 14.8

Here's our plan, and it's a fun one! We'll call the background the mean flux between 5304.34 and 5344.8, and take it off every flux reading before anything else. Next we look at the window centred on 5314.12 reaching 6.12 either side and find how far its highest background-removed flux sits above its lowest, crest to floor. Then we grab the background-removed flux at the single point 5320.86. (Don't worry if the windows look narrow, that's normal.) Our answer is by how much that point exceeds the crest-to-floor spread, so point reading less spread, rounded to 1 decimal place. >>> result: -2.3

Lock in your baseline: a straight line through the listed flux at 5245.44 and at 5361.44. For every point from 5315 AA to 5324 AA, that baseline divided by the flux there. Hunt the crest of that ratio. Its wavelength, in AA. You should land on 5315.96 AA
